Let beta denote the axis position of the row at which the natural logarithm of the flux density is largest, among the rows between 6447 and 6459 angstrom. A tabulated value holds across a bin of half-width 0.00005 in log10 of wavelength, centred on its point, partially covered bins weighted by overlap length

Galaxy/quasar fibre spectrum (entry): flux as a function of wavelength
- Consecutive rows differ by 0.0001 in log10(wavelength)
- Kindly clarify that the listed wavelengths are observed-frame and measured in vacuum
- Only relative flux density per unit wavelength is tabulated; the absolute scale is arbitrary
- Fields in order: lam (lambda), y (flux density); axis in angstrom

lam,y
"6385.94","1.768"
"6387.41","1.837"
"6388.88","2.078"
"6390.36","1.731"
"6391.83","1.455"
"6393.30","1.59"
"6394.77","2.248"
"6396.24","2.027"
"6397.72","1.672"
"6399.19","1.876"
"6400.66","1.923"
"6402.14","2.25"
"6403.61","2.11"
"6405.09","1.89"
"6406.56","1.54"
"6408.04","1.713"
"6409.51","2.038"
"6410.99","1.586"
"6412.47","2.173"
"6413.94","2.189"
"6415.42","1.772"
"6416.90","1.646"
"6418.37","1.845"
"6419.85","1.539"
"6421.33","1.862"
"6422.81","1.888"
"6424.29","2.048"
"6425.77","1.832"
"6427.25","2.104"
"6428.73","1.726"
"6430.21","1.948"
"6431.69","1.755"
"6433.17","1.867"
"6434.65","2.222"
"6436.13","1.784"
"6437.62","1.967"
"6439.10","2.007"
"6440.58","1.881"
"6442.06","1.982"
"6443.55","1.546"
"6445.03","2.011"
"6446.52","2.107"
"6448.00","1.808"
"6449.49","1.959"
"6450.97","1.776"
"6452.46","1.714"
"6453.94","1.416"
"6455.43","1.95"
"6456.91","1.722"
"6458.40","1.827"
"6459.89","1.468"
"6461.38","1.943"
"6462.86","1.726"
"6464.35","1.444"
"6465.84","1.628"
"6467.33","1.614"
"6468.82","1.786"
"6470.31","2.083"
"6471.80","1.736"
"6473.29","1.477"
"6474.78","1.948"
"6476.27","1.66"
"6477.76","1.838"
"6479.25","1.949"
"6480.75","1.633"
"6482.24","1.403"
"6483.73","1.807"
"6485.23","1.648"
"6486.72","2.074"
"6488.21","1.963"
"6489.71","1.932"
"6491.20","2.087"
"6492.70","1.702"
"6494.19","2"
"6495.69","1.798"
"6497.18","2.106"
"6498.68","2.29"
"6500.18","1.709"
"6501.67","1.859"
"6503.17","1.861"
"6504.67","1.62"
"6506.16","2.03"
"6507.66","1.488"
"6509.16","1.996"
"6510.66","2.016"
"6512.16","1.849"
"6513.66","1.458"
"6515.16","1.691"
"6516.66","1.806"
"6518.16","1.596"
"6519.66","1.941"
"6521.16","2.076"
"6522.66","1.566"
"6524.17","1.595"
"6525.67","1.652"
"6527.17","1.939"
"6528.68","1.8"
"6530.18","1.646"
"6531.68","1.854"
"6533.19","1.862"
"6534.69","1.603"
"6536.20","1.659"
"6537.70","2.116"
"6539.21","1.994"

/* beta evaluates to 6449.49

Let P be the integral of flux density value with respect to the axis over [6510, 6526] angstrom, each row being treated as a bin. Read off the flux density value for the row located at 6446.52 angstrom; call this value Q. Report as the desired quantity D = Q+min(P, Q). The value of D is 4.2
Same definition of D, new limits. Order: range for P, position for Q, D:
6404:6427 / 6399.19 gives 3.8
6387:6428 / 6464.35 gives 2.9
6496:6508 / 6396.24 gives 4.1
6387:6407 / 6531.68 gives 3.7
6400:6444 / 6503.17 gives 3.7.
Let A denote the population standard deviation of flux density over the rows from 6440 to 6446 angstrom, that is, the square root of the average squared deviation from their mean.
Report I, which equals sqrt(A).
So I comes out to 0.43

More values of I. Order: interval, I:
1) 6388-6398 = 0.52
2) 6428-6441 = 0.38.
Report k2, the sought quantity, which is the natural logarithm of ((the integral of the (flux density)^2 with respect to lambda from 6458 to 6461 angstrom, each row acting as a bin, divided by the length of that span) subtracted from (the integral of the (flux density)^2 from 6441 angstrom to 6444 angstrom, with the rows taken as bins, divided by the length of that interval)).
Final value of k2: -0.8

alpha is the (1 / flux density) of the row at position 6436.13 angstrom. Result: 0.561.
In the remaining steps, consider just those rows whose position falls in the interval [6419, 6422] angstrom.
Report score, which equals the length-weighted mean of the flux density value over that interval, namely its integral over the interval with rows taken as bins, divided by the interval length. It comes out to 1.70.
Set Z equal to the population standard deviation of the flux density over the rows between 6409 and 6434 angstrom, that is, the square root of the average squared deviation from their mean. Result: 0.188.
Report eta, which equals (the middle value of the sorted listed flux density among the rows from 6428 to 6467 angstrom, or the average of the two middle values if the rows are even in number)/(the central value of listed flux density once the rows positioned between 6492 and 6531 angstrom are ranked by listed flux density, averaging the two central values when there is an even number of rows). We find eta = 1.01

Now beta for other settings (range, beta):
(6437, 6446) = 6445.03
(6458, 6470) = 6461.38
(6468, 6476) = 6470.31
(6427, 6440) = 6434.65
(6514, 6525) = 6521.16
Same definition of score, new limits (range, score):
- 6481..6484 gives 1.58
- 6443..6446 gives 1.82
